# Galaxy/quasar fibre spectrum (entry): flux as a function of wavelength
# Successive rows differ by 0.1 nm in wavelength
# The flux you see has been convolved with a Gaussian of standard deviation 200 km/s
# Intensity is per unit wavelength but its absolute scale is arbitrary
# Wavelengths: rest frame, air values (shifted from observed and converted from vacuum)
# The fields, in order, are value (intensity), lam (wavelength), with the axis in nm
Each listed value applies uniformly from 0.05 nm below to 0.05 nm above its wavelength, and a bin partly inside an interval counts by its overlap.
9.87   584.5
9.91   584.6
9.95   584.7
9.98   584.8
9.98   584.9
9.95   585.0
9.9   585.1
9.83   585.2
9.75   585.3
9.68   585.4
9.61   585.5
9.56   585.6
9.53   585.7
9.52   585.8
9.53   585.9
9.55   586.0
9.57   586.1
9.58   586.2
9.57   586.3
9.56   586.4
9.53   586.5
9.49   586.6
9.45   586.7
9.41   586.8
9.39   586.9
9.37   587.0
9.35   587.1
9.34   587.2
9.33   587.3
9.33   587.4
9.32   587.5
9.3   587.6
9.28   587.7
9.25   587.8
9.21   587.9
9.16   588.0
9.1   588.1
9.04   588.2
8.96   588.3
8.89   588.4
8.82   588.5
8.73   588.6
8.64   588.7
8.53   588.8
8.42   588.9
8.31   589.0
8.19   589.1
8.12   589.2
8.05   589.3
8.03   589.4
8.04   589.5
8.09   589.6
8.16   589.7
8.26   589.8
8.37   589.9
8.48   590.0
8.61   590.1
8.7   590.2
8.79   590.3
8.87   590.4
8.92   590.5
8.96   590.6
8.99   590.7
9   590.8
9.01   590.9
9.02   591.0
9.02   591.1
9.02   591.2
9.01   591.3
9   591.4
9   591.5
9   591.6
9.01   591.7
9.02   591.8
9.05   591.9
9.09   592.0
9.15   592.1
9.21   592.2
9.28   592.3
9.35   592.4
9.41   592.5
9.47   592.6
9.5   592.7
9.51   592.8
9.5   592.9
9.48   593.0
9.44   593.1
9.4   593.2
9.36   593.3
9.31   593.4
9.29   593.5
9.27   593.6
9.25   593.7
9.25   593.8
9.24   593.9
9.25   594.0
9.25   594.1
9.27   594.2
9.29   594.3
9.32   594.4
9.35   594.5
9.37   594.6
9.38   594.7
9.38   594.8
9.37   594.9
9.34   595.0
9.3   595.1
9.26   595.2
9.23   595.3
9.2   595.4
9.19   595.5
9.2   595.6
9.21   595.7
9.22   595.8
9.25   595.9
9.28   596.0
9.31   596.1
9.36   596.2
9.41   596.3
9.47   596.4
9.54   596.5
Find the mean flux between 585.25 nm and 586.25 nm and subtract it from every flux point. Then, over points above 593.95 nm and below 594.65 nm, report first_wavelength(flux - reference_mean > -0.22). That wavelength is 594.6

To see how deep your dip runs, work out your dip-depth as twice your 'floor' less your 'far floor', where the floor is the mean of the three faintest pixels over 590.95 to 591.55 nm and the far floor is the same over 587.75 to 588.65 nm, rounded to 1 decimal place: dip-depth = 9.2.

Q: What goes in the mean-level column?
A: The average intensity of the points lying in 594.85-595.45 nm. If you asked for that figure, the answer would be 9.28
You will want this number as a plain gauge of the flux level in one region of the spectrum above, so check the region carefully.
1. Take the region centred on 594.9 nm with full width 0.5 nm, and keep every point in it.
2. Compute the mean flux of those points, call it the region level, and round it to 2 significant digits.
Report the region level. 9.4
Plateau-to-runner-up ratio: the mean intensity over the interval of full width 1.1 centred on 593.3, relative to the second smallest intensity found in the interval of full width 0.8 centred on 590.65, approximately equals 1.06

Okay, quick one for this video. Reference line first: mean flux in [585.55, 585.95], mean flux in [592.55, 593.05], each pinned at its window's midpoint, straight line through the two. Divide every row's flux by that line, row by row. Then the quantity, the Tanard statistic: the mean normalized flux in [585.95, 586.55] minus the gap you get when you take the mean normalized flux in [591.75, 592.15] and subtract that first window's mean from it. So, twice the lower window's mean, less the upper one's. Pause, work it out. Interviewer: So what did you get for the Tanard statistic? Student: 1.05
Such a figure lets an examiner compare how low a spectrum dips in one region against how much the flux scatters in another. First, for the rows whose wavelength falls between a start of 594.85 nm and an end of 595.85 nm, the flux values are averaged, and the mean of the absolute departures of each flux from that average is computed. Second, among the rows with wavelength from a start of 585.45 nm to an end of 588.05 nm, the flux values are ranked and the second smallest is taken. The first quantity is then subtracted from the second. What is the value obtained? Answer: 9.2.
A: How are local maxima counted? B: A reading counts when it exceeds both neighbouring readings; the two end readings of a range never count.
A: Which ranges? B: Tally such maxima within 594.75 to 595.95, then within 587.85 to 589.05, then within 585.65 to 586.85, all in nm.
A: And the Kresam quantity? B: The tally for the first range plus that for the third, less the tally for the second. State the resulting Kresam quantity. 1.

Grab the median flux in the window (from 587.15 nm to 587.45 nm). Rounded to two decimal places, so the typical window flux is 9.33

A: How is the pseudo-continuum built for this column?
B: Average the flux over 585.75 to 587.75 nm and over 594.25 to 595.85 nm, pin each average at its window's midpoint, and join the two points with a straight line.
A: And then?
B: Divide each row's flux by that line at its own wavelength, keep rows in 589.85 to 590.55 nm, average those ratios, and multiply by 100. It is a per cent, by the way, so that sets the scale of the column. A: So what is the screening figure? 93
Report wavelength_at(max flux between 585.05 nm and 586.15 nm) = 585.1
